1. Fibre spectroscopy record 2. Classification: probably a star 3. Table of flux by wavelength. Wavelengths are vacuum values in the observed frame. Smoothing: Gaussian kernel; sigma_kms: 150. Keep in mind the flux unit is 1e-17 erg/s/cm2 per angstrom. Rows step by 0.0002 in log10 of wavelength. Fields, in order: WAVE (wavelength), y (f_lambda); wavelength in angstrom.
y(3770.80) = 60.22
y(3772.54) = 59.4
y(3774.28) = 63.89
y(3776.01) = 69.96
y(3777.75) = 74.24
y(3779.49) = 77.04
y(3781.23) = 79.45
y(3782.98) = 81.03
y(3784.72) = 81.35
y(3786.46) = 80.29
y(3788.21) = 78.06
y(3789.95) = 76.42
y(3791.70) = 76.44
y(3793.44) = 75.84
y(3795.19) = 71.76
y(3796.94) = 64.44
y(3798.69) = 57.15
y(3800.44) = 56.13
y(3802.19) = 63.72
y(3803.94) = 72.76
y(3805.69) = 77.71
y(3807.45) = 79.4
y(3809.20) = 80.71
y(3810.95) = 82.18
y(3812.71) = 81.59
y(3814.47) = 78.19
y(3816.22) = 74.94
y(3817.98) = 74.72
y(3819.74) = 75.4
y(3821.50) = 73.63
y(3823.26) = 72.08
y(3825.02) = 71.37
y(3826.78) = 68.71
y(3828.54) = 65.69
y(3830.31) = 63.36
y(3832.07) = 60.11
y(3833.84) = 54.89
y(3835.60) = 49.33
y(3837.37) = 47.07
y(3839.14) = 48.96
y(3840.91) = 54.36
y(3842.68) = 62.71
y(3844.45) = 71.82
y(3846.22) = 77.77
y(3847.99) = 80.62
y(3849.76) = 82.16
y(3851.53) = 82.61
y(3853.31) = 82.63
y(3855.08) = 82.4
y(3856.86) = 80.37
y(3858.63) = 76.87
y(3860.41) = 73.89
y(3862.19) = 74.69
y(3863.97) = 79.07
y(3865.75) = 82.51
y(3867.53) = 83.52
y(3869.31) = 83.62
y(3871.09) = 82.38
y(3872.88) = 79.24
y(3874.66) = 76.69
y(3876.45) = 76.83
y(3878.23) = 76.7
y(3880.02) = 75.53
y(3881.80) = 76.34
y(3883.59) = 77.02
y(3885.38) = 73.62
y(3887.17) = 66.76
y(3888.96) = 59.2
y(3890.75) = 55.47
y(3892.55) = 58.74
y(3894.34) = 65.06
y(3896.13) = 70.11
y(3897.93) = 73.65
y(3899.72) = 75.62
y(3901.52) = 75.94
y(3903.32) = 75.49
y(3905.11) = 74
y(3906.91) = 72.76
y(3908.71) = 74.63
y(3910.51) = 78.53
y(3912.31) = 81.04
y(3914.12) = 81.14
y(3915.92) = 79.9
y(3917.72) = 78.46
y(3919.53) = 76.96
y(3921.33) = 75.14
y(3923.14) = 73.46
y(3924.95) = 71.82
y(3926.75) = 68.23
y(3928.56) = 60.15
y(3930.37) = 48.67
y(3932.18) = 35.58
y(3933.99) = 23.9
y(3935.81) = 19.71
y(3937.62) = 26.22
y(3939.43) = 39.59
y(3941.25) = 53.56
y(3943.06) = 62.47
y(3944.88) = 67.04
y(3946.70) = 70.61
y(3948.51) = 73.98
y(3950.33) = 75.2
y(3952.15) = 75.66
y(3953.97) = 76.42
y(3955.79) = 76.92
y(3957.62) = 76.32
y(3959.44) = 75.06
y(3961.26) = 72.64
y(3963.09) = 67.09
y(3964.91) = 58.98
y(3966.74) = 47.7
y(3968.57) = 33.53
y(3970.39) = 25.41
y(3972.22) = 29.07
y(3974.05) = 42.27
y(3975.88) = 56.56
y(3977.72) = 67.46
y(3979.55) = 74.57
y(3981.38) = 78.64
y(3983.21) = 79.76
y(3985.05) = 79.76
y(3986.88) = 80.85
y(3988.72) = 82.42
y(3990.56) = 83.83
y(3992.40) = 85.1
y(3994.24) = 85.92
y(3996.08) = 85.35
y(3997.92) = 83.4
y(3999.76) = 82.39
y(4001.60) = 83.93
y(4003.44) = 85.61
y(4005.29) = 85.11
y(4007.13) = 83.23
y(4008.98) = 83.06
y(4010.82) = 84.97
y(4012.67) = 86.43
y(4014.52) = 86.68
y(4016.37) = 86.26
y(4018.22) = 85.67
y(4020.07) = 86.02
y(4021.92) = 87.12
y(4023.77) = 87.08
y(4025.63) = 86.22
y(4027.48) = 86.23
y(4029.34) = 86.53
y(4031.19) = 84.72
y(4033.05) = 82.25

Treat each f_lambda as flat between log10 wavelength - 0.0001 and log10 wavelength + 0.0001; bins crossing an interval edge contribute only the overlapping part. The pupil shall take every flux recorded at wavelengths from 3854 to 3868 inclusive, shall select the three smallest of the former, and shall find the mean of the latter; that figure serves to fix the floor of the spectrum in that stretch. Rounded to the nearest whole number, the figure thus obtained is 75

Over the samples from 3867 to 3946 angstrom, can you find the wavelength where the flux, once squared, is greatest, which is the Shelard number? 3869.31 angstrom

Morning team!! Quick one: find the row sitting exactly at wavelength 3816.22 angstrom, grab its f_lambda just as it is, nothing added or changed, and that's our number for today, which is 74.94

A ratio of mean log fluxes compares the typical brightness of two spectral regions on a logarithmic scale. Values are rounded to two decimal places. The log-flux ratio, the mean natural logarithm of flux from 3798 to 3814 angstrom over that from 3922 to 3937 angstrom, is 1.12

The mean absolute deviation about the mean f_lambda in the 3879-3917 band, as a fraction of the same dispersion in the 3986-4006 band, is 4.3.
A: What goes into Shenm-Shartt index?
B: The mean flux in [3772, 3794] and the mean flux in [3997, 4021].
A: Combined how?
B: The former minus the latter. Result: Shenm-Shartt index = -10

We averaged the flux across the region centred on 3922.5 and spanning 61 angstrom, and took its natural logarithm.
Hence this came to 4.18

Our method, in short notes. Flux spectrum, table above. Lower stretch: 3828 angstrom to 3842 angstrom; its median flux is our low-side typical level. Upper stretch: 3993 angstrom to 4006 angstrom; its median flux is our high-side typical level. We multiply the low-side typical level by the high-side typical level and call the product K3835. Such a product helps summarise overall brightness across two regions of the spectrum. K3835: 4649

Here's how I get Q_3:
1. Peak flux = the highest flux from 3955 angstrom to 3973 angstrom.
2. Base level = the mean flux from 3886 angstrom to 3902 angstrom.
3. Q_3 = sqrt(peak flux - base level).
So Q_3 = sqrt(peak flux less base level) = 3.2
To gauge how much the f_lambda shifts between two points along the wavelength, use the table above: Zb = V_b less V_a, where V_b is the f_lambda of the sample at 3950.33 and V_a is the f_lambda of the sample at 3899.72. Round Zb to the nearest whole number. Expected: 0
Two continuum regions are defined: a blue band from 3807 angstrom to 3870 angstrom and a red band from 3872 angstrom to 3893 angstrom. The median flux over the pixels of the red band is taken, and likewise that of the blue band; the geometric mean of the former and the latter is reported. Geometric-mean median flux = 75.6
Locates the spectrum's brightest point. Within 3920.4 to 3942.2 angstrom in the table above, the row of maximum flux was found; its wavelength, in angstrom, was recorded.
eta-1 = 3921.33 angstrom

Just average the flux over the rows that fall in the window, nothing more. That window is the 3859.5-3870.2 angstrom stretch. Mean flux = 80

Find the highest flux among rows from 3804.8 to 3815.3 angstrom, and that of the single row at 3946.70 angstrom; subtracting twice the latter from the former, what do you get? -59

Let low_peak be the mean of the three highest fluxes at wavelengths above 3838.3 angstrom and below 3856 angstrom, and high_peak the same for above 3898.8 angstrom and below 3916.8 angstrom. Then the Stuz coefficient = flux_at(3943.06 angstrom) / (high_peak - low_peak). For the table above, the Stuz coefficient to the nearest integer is -34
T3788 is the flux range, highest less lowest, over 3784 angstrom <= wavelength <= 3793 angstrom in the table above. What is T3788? 4.9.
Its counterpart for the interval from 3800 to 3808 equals 23.3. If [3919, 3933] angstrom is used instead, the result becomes 41.4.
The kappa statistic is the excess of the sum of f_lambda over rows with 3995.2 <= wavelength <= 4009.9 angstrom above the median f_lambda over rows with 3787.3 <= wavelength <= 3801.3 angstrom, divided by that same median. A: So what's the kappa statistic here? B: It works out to 8.1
